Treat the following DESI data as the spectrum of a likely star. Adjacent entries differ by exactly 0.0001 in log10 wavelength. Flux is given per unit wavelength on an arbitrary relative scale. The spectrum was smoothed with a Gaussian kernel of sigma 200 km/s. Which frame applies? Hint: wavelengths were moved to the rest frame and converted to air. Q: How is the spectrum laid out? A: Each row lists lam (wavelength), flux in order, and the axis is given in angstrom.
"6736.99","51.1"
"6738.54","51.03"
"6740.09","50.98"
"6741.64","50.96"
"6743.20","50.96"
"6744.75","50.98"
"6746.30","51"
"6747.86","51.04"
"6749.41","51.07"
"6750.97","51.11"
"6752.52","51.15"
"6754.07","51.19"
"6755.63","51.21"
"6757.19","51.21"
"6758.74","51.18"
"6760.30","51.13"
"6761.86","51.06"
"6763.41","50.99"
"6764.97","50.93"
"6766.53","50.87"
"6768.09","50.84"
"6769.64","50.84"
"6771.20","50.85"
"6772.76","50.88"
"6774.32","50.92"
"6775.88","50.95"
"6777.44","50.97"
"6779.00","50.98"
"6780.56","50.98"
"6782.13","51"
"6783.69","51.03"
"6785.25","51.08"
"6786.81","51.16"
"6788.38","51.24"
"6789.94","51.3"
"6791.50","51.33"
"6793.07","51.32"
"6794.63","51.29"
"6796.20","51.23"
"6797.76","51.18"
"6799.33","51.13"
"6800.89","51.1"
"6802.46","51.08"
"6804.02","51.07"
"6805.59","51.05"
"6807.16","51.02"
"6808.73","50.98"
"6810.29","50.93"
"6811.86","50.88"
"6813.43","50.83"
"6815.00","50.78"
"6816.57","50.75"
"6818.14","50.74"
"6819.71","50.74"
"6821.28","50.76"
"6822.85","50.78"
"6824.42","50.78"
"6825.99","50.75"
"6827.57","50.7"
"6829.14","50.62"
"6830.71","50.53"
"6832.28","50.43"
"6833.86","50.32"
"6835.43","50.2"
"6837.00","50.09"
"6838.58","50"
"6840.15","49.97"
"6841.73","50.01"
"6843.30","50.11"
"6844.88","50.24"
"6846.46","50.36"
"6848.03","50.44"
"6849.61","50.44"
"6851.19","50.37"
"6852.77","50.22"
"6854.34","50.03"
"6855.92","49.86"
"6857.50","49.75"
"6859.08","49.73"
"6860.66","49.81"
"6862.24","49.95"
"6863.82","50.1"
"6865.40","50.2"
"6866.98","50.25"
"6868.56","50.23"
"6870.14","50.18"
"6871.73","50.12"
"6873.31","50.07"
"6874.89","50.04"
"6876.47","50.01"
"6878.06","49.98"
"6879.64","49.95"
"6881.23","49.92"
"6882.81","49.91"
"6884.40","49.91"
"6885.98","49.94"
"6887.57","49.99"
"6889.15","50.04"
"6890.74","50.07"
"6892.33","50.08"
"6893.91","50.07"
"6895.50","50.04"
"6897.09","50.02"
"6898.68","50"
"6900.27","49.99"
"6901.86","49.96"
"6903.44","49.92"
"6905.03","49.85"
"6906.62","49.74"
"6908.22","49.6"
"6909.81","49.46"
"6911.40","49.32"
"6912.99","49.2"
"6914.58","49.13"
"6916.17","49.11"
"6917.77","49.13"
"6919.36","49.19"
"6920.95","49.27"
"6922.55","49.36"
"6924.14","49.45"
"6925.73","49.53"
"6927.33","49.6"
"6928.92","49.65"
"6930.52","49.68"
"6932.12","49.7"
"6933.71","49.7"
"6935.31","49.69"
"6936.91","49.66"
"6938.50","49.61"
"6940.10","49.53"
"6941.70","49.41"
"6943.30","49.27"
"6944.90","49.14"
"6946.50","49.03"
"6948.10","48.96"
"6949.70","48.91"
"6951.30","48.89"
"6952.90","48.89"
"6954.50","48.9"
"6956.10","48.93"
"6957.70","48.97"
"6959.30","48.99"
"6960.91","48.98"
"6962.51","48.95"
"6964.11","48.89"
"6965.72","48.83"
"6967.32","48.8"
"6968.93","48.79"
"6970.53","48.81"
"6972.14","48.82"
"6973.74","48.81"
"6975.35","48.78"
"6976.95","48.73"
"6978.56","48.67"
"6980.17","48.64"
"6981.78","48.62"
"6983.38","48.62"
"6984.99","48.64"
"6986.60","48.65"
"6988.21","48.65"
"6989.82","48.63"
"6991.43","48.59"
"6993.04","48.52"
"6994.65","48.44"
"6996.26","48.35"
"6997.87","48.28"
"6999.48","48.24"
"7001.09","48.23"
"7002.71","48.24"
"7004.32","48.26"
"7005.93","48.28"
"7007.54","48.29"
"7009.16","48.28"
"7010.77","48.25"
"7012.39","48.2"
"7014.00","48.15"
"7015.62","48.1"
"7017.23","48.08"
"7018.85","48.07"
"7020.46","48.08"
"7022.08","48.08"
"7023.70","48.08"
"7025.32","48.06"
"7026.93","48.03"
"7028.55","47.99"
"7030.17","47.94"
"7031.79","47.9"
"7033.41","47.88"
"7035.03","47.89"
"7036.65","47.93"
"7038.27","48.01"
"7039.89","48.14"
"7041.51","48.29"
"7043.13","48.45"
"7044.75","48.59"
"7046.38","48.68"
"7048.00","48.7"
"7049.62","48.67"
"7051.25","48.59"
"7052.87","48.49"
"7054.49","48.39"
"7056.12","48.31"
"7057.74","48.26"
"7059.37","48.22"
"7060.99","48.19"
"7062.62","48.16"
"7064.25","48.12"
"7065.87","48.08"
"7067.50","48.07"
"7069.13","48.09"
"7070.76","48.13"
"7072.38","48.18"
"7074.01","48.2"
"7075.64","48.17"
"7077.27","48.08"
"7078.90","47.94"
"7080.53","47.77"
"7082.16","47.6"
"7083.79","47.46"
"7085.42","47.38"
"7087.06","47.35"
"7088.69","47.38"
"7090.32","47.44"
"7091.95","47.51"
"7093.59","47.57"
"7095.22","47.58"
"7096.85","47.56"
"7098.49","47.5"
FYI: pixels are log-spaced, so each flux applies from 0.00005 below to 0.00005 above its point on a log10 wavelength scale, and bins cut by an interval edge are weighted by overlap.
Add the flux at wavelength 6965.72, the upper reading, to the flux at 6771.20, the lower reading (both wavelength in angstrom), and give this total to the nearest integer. 100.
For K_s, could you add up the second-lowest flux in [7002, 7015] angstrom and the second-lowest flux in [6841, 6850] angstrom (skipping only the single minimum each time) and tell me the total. 98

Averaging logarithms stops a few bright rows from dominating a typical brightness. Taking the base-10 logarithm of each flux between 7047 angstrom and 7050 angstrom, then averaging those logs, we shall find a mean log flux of 1.69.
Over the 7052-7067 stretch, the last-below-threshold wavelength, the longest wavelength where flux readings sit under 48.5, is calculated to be 7065.87 angstrom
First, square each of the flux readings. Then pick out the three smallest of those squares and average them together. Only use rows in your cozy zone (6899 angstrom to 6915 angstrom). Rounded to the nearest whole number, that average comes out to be 2422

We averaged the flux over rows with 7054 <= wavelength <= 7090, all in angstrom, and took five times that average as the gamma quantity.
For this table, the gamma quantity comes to 240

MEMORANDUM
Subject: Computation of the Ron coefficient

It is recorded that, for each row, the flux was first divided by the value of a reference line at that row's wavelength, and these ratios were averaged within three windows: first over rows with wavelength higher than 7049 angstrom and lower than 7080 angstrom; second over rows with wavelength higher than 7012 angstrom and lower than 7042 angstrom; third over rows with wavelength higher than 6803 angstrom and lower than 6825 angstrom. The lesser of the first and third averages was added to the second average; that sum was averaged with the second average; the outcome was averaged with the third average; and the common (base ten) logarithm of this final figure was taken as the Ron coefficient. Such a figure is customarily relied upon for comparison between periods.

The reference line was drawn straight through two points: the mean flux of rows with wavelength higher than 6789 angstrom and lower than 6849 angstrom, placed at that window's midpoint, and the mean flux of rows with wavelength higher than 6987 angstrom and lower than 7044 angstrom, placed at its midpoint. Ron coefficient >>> 0.0973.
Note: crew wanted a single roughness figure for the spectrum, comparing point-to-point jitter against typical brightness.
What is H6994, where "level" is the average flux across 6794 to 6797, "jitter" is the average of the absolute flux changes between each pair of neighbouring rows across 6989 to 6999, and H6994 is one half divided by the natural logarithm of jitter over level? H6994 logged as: -0.076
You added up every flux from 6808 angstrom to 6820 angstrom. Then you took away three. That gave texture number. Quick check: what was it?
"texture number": 404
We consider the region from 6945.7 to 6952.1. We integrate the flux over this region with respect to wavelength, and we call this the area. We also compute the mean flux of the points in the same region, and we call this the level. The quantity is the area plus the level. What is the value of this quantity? 362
